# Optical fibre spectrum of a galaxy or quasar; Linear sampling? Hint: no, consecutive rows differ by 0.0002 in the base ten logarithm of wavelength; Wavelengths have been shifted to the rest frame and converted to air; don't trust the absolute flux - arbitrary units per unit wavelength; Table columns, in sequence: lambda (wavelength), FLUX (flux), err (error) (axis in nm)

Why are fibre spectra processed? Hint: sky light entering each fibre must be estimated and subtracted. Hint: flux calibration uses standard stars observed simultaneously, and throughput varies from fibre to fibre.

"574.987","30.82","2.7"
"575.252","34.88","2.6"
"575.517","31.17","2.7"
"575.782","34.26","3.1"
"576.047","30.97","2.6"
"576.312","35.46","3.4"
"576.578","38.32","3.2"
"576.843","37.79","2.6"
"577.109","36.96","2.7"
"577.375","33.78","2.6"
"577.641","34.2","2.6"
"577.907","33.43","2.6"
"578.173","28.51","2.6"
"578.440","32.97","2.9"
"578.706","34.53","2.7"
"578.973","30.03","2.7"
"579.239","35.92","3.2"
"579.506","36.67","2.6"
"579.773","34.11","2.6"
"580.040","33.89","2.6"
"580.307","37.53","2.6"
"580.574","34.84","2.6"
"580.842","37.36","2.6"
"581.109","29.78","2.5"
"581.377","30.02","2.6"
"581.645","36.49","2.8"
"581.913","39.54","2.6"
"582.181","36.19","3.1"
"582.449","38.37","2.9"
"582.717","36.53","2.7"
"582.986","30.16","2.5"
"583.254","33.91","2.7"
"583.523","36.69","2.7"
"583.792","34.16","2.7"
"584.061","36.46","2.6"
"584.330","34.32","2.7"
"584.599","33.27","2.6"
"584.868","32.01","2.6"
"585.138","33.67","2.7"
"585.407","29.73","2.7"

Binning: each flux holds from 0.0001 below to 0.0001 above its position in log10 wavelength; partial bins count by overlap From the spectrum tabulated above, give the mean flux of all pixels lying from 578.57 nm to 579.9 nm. 34.3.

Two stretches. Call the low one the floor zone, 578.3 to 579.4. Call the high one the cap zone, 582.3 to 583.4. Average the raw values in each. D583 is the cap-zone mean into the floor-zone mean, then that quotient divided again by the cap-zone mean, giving 0.028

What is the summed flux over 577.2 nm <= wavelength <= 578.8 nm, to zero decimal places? 197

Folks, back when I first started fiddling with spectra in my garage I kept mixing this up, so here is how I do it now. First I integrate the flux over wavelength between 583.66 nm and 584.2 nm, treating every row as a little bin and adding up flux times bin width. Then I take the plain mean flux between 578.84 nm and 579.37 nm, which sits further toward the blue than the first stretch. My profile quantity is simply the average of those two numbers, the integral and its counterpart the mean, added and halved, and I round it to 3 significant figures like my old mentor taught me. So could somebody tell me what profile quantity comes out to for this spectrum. 26.0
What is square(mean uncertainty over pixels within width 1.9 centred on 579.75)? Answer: 7.3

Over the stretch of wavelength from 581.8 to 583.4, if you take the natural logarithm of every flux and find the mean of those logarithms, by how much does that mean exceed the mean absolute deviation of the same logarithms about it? 3.50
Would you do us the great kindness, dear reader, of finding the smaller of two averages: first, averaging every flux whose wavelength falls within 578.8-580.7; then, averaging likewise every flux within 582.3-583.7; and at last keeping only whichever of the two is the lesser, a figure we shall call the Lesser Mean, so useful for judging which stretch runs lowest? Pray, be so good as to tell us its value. 34.7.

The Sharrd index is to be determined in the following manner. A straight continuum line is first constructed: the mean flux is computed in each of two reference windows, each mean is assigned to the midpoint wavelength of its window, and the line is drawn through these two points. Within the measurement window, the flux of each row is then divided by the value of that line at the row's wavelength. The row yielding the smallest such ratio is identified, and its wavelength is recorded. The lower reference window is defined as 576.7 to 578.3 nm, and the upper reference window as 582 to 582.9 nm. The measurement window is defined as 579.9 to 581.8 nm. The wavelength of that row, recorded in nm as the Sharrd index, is 581.109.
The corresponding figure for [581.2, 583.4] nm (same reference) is 582.986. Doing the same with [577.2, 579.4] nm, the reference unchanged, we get 578.173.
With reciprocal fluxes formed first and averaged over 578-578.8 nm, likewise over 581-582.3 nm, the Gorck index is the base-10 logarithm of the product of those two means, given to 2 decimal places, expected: -3.03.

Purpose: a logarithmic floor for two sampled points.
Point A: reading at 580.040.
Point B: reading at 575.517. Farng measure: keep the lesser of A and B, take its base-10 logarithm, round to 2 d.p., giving 1.49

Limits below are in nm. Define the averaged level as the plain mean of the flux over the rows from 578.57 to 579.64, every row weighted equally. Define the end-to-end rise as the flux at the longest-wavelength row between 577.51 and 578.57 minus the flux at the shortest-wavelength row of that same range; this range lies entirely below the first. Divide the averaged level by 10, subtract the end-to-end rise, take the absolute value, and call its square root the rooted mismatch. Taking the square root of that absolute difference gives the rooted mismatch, 2.16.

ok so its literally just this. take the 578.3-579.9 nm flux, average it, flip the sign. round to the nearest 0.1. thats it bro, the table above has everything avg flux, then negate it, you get -34.0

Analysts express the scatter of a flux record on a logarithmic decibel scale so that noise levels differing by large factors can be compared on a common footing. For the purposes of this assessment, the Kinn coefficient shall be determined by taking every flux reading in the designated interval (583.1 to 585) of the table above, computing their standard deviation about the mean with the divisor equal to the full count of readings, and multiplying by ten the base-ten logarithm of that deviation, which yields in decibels 1.9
